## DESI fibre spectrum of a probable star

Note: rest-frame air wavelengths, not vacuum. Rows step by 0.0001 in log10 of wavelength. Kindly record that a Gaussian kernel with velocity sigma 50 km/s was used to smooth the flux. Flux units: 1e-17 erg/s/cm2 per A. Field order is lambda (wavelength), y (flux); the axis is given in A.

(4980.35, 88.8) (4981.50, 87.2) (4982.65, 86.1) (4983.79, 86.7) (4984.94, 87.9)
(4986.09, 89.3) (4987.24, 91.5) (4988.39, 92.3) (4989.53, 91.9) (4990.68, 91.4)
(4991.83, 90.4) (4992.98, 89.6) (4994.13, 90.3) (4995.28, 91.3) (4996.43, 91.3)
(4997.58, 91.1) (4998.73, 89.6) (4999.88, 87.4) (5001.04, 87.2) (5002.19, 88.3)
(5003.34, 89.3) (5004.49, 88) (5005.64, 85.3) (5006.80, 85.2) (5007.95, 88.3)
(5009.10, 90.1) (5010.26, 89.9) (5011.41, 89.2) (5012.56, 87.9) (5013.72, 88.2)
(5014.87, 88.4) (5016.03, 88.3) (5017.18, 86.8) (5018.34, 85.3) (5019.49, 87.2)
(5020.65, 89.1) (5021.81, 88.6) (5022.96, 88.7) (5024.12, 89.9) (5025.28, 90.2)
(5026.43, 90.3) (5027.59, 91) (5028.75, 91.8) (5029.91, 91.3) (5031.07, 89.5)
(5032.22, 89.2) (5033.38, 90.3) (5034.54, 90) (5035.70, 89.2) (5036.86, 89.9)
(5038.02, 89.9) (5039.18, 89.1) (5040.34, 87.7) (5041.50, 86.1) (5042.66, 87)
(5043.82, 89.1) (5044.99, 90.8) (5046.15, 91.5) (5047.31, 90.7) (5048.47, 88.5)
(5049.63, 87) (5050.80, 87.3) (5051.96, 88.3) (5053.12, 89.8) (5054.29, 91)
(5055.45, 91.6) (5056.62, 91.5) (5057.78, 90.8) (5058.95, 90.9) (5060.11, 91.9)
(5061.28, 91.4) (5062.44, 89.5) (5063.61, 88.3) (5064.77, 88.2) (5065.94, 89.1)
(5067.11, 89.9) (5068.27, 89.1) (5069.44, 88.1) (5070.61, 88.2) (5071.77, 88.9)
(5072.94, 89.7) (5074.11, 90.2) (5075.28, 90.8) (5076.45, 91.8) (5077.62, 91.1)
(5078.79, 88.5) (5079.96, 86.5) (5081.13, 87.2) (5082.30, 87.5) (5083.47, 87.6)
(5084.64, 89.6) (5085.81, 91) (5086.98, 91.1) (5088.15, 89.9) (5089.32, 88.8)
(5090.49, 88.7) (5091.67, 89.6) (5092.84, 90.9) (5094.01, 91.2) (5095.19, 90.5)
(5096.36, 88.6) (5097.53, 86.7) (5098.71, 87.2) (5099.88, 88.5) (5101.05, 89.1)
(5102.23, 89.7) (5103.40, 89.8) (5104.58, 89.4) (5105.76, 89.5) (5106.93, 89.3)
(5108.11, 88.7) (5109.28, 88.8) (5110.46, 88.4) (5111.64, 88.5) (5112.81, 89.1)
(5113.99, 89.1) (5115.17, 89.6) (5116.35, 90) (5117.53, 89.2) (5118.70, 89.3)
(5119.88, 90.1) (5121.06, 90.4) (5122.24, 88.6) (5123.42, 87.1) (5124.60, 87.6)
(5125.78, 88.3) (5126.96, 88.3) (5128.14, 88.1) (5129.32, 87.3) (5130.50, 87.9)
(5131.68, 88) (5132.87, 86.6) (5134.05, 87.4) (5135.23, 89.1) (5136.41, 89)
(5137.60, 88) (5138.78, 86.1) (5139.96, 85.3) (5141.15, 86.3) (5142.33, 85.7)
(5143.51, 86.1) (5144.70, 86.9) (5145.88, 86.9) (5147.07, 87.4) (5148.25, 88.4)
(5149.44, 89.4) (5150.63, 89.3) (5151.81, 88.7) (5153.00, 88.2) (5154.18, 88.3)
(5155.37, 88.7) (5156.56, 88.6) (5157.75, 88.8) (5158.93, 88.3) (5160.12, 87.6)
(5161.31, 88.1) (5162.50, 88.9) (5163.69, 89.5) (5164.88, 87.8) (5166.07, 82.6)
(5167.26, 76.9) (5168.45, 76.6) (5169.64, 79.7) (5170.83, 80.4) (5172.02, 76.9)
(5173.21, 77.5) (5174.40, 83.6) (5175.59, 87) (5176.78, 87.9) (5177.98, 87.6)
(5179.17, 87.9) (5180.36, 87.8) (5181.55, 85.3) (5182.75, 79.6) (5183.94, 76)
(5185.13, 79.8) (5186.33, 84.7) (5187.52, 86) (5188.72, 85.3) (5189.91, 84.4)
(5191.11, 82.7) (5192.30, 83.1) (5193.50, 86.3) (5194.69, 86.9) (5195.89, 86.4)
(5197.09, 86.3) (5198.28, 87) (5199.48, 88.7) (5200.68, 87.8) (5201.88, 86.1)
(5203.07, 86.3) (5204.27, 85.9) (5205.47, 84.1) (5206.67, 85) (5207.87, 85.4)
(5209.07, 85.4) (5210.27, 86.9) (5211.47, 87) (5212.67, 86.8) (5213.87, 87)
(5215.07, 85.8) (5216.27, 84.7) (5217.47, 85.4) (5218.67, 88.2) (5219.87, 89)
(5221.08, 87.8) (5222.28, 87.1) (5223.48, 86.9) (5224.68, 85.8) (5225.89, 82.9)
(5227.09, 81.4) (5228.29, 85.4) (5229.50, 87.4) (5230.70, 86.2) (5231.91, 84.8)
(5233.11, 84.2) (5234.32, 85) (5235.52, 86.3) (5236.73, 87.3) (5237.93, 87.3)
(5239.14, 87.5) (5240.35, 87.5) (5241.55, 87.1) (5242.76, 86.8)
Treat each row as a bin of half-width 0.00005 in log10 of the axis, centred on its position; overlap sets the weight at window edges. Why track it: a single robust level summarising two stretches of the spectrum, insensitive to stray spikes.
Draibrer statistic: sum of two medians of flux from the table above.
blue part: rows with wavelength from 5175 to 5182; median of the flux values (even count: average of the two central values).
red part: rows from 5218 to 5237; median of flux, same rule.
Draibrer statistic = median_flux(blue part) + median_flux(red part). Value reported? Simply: 174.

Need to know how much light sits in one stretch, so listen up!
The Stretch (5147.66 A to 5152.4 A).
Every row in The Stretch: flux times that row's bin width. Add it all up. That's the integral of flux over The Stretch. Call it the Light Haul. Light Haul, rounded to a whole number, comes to 422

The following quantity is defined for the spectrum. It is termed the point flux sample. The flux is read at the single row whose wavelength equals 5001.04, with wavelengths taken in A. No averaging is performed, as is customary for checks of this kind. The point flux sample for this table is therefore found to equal 87.2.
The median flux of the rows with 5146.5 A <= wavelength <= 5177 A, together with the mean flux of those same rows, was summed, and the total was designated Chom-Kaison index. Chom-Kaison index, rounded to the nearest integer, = 174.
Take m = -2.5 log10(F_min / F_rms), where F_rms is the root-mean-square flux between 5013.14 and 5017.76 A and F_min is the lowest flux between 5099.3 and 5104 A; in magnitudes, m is -0.01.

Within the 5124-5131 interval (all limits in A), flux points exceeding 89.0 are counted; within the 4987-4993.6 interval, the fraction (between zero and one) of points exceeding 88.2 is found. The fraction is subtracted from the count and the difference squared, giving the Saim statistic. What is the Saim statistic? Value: 1.00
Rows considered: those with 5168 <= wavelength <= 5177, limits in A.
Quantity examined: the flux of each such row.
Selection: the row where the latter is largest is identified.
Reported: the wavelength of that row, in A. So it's 5176.78 A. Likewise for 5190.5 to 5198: 5194.69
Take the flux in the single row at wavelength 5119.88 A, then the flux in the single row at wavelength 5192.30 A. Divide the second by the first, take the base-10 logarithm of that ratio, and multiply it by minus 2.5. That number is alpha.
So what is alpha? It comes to 0.09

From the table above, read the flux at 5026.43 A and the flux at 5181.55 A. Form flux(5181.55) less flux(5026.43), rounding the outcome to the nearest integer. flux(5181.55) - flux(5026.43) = -5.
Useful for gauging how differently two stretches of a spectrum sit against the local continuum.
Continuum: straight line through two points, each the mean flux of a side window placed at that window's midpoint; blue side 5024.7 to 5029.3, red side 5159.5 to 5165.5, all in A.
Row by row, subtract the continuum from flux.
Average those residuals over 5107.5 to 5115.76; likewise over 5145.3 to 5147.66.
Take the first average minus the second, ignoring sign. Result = 1.1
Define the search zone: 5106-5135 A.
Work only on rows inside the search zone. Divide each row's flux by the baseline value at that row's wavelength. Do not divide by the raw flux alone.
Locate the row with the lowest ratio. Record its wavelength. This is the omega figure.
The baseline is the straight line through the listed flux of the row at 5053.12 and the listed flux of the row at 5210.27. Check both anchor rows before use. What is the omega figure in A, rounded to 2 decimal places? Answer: 5132.87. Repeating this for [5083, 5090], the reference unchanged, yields 5083.47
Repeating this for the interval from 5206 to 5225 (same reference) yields 5216.27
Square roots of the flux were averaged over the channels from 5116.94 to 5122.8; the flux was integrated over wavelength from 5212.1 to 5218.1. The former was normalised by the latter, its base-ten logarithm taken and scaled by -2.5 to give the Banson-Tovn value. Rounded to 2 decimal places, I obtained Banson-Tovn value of 4.34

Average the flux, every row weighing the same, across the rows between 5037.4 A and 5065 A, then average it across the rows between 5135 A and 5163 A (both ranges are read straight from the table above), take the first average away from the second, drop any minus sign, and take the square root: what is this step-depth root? 1.3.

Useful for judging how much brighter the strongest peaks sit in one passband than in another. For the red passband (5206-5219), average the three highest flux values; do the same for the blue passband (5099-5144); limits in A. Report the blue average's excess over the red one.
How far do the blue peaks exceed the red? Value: 2.8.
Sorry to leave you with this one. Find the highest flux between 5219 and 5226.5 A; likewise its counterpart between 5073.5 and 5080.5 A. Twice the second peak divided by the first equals 2.06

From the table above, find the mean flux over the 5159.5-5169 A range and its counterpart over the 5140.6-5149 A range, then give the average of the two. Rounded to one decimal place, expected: 85.8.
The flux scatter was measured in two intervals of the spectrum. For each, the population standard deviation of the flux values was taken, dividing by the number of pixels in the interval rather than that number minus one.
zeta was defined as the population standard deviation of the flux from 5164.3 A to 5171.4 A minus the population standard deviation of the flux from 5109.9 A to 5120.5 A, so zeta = 3.2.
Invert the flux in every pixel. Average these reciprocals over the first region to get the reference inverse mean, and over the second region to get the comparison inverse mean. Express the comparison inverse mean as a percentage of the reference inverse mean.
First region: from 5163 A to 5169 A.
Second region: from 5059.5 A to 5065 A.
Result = 92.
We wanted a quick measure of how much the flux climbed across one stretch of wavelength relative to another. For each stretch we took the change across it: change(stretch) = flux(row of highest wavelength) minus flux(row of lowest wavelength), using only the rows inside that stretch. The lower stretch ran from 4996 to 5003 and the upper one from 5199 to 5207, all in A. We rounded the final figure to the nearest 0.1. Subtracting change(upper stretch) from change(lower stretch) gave 0.7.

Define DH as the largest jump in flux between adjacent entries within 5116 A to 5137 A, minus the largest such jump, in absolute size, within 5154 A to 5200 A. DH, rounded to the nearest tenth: -4.3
